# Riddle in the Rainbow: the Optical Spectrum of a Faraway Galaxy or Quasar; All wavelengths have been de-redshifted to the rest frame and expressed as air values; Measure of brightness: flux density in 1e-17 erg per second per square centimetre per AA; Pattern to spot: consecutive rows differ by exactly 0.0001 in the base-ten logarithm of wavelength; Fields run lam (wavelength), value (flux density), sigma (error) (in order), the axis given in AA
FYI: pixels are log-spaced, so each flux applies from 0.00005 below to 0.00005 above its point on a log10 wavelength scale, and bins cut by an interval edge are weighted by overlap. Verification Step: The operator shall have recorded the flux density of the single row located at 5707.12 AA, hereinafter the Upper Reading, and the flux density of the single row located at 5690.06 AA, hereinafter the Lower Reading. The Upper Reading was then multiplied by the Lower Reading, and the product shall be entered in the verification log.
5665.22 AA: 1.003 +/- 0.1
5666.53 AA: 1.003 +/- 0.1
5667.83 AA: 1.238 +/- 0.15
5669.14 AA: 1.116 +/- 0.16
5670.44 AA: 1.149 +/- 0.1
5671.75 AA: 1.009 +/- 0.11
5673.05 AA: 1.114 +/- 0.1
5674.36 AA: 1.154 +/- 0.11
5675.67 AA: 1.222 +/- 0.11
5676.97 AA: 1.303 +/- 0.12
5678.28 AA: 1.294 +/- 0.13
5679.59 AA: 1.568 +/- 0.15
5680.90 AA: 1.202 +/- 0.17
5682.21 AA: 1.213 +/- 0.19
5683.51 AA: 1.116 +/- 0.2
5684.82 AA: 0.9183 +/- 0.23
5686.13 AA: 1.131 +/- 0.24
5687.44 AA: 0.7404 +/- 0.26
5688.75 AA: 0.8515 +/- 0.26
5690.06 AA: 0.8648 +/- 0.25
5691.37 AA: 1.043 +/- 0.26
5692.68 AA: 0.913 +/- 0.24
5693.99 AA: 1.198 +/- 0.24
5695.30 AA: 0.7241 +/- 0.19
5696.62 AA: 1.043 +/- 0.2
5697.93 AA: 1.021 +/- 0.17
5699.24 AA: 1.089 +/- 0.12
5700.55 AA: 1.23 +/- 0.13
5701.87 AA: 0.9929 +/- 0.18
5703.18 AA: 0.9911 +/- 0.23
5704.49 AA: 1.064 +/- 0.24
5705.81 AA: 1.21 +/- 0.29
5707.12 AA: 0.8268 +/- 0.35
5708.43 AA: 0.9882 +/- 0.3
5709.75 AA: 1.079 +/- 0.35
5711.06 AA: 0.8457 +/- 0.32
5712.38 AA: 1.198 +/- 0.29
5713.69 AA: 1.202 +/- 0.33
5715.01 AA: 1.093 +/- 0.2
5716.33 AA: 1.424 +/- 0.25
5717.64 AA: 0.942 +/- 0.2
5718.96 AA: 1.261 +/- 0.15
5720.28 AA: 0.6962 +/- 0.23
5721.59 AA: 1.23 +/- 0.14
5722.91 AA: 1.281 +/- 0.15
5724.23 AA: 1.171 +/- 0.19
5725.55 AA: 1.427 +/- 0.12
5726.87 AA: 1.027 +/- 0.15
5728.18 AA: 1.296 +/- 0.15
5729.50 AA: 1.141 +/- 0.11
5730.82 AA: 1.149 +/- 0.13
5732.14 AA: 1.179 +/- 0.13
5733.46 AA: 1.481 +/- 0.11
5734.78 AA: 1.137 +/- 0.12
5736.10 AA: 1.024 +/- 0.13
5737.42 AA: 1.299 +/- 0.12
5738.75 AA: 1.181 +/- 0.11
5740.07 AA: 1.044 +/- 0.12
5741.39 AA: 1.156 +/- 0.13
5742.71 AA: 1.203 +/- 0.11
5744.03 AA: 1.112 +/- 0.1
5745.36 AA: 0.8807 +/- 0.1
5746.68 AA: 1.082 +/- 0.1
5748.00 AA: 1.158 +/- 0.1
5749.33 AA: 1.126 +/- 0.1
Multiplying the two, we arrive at 0.72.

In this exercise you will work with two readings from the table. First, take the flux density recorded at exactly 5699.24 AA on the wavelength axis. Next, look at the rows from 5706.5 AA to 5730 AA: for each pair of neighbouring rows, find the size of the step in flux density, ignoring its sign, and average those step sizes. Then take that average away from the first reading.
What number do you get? 0.83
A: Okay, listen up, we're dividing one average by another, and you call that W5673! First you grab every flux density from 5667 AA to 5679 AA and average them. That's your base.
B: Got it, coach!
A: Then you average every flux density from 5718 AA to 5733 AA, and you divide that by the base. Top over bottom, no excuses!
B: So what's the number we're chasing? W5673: 0.99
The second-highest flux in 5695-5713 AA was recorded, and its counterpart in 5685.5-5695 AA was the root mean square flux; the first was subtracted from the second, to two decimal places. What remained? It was -0.23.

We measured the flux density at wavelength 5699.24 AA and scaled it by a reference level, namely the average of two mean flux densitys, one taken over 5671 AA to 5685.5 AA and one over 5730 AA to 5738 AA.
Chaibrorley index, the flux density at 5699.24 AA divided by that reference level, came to 0.91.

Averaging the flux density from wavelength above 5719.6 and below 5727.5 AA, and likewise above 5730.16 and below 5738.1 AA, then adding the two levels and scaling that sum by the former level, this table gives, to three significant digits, 2.68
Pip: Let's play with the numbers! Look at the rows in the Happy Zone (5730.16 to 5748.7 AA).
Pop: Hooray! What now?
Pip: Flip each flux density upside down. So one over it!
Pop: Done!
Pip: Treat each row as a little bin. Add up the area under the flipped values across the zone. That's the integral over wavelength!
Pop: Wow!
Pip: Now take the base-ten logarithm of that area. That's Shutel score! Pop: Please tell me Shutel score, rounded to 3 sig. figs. 1.21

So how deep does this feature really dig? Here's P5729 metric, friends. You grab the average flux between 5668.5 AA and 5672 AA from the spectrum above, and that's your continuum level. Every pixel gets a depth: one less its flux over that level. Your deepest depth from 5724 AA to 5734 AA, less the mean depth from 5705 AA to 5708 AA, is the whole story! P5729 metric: -0.01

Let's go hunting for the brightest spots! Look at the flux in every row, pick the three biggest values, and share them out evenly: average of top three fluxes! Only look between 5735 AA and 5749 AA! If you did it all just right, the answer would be 1.23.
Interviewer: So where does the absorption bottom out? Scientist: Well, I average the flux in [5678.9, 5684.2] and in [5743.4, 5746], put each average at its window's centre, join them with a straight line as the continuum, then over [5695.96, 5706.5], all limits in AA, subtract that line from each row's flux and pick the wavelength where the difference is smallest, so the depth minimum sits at 5701.87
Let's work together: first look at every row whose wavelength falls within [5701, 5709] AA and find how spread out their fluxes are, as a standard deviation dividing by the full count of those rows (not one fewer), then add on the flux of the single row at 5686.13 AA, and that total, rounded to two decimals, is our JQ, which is 1.24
